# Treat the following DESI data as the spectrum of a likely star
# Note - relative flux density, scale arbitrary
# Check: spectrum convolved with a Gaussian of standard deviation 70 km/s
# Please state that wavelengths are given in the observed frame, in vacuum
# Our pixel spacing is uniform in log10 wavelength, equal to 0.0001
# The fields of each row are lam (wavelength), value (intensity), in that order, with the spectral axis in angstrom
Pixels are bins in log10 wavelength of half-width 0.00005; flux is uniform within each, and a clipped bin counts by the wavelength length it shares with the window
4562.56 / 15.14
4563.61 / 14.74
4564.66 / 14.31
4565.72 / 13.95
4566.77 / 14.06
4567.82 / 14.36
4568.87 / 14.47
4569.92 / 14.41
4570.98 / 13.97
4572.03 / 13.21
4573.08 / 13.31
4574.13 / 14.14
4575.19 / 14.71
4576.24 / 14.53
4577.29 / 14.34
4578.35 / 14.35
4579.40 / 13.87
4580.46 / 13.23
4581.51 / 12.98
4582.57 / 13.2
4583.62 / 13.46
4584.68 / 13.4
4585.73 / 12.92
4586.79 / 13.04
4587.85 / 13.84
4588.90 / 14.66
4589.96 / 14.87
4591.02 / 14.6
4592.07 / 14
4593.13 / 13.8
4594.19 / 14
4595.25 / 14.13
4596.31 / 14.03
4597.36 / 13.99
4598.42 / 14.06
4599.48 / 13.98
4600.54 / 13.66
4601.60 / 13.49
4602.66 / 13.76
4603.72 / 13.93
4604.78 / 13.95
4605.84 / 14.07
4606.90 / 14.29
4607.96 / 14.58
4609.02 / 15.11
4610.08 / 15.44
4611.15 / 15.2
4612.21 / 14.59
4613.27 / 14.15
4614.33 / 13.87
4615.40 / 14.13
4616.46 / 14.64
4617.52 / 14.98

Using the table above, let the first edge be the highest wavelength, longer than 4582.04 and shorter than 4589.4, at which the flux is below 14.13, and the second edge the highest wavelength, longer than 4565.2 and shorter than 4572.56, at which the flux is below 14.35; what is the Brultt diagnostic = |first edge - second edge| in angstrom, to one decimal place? 15.8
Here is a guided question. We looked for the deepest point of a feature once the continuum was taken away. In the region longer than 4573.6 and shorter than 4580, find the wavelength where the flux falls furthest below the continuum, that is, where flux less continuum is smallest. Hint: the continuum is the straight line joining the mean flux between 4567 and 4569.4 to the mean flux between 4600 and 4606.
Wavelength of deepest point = 4579.40 angstrom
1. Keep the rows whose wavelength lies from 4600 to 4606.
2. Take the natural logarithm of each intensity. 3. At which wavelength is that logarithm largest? 4605.84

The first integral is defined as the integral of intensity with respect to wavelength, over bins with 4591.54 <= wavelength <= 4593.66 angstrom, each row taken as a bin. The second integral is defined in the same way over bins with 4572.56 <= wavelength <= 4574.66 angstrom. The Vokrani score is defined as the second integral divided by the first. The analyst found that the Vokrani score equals 0.98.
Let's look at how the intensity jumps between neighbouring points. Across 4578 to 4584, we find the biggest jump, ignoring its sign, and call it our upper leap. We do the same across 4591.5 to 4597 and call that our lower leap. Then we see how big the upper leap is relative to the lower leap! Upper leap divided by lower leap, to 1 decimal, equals 3.2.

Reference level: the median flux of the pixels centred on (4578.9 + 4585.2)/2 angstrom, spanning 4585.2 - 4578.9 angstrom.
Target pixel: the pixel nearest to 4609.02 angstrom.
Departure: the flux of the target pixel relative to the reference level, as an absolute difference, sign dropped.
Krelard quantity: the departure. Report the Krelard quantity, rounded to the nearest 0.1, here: 1.8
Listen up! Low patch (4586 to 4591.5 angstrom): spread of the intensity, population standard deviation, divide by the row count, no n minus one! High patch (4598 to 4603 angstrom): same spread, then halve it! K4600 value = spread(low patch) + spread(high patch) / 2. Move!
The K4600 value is 0.78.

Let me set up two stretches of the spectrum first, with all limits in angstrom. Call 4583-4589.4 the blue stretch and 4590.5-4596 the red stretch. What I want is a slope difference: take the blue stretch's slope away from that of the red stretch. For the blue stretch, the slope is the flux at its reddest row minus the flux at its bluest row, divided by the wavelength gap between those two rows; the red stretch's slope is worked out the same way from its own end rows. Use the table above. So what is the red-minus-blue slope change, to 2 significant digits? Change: -0.34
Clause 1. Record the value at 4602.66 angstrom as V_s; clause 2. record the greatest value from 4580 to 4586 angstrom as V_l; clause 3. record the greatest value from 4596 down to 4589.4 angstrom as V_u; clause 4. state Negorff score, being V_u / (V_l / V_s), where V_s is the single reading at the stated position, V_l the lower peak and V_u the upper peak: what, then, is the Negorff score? 15.2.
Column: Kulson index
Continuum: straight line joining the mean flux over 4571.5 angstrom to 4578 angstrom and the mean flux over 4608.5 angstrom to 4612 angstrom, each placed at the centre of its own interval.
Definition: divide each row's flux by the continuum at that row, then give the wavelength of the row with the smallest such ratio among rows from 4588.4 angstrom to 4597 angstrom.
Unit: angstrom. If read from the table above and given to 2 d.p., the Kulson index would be 4593.13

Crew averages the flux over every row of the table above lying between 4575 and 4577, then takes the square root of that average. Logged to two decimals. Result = 3.82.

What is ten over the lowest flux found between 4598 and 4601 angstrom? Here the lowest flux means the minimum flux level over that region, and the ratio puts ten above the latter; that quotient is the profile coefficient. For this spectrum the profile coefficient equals 0.73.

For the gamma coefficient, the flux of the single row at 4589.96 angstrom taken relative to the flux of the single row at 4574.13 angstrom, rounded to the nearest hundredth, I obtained 1.05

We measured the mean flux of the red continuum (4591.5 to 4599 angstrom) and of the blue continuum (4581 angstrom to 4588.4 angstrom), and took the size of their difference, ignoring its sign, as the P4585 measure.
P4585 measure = 0.74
